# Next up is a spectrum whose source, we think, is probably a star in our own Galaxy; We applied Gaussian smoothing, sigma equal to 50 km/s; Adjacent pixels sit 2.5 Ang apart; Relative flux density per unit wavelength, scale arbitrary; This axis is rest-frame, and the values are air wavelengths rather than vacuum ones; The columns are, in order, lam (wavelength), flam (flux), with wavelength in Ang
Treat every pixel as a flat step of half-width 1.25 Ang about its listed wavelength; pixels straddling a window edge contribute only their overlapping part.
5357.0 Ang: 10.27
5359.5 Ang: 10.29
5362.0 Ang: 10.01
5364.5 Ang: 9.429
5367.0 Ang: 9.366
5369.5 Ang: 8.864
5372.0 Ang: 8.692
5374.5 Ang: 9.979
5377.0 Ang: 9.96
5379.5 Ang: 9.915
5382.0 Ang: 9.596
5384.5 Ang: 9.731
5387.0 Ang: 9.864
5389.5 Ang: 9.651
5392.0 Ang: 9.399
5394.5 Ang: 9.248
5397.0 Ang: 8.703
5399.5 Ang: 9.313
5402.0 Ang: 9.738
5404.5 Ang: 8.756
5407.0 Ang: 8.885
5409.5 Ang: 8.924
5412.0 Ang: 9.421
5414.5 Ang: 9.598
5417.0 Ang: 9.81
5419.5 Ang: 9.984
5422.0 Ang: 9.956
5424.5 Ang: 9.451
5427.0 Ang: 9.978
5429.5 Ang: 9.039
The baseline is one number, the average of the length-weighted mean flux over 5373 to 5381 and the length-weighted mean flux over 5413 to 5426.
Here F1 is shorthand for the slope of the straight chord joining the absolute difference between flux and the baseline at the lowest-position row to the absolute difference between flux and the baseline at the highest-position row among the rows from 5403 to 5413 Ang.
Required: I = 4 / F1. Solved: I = -45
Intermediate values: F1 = -0.089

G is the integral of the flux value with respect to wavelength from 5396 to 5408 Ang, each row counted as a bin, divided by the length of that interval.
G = 9.09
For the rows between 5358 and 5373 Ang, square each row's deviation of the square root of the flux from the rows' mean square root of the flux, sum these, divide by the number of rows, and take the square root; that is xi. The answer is 0.092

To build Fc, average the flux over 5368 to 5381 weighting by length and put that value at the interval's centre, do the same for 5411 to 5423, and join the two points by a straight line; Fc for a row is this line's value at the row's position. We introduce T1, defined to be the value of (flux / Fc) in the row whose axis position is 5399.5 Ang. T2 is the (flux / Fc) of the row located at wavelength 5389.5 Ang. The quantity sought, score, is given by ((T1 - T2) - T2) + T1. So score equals -0.08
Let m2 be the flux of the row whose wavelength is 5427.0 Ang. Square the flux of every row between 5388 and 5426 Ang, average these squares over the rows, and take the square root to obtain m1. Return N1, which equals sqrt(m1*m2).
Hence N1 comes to 9.68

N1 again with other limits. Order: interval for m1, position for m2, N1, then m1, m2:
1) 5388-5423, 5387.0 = 9.63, 9.39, 9.864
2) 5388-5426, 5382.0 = 9.50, 9.40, 9.596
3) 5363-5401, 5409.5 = 9.19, 9.46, 8.924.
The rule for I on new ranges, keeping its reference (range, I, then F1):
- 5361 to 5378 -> -1200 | -0.003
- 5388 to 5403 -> -575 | -0.007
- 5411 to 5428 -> -231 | -0.017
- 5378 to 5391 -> 433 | 0.009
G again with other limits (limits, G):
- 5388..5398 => 9.28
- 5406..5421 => 9.45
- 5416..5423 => 9.92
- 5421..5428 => 9.78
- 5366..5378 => 9.36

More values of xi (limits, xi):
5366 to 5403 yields 0.069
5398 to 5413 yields 0.057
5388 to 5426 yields 0.066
